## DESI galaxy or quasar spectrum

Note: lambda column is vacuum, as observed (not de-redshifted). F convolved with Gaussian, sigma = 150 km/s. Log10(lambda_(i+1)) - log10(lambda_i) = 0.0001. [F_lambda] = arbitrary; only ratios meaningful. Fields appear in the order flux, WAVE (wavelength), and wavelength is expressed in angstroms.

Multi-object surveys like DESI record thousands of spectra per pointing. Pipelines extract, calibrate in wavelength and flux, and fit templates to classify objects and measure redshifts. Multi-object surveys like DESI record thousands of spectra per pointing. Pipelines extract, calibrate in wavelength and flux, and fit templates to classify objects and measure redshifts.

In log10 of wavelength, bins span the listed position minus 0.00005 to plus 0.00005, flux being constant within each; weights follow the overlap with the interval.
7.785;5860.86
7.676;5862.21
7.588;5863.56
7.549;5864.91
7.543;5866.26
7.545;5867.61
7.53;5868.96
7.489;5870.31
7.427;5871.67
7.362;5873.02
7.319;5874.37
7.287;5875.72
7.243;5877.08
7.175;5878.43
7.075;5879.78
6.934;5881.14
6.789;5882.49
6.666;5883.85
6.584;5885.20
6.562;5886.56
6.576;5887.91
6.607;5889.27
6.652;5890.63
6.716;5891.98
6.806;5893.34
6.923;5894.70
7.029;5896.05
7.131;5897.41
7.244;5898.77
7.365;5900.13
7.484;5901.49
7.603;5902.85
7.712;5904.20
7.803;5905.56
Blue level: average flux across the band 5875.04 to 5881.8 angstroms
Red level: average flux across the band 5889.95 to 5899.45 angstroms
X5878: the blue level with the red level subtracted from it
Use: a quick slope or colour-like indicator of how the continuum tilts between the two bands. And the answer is 0.21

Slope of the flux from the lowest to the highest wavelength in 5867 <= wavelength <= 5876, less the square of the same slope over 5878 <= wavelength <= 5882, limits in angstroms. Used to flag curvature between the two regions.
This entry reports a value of -0.040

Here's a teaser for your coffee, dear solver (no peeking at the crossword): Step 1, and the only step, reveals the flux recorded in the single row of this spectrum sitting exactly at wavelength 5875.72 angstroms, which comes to 7.287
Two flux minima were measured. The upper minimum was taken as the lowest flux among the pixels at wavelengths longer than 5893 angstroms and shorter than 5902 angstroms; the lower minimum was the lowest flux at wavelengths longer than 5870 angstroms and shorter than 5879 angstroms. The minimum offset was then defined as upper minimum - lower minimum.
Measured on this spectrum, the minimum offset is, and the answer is -0.4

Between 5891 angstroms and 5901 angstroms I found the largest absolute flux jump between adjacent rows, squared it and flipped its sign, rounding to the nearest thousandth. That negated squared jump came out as -0.015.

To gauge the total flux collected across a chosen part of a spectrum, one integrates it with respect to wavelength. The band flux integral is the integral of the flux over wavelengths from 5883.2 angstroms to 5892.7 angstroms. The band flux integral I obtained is 62.9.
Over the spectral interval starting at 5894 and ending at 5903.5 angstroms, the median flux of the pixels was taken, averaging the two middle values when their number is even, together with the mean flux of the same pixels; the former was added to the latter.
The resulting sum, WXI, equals 14.5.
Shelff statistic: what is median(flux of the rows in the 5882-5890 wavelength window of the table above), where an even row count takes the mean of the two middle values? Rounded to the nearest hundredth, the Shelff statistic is 6.60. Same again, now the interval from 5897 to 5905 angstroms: 7.42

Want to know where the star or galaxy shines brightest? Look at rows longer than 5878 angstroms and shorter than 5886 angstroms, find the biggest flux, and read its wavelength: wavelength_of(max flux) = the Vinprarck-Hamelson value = 5878.43 angstroms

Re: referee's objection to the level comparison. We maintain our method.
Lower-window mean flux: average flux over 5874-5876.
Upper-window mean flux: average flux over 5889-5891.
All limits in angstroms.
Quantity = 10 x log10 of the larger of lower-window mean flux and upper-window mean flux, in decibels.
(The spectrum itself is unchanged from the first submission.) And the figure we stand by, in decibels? 8.64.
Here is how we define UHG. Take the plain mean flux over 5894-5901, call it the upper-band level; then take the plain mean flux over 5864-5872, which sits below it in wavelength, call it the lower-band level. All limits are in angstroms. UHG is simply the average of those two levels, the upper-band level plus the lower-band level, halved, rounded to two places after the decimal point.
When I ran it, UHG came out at 7.33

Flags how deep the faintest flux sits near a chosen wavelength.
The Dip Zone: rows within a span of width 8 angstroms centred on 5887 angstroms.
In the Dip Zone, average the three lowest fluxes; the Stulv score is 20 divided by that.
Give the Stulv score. 3.0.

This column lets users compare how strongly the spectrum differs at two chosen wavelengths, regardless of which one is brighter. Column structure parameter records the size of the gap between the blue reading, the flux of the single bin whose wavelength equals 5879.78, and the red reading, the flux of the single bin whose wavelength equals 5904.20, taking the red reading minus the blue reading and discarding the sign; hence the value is 0.6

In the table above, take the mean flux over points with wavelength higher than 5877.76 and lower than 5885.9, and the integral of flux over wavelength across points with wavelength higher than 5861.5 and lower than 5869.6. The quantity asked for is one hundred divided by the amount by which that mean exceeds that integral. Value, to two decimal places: -1.84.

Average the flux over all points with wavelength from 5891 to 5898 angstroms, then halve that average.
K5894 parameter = 3.46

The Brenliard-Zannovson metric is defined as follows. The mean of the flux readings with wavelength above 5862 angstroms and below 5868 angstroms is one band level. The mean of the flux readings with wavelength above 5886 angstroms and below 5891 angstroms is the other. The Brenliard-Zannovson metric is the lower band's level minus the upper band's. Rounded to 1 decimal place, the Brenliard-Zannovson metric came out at 1.0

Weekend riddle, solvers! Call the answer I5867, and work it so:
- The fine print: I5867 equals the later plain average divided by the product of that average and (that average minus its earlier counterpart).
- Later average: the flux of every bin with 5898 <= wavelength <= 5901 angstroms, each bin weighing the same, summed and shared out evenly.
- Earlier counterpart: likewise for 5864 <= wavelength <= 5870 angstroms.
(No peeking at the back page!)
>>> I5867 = -4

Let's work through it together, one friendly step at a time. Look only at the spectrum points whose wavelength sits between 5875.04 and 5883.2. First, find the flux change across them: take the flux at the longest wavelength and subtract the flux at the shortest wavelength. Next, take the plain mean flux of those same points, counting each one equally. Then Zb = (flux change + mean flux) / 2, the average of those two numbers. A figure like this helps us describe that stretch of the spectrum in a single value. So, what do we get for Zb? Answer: 3.29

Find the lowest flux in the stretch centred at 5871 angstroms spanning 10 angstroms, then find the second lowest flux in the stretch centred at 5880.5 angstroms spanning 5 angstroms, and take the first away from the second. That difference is -0.4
